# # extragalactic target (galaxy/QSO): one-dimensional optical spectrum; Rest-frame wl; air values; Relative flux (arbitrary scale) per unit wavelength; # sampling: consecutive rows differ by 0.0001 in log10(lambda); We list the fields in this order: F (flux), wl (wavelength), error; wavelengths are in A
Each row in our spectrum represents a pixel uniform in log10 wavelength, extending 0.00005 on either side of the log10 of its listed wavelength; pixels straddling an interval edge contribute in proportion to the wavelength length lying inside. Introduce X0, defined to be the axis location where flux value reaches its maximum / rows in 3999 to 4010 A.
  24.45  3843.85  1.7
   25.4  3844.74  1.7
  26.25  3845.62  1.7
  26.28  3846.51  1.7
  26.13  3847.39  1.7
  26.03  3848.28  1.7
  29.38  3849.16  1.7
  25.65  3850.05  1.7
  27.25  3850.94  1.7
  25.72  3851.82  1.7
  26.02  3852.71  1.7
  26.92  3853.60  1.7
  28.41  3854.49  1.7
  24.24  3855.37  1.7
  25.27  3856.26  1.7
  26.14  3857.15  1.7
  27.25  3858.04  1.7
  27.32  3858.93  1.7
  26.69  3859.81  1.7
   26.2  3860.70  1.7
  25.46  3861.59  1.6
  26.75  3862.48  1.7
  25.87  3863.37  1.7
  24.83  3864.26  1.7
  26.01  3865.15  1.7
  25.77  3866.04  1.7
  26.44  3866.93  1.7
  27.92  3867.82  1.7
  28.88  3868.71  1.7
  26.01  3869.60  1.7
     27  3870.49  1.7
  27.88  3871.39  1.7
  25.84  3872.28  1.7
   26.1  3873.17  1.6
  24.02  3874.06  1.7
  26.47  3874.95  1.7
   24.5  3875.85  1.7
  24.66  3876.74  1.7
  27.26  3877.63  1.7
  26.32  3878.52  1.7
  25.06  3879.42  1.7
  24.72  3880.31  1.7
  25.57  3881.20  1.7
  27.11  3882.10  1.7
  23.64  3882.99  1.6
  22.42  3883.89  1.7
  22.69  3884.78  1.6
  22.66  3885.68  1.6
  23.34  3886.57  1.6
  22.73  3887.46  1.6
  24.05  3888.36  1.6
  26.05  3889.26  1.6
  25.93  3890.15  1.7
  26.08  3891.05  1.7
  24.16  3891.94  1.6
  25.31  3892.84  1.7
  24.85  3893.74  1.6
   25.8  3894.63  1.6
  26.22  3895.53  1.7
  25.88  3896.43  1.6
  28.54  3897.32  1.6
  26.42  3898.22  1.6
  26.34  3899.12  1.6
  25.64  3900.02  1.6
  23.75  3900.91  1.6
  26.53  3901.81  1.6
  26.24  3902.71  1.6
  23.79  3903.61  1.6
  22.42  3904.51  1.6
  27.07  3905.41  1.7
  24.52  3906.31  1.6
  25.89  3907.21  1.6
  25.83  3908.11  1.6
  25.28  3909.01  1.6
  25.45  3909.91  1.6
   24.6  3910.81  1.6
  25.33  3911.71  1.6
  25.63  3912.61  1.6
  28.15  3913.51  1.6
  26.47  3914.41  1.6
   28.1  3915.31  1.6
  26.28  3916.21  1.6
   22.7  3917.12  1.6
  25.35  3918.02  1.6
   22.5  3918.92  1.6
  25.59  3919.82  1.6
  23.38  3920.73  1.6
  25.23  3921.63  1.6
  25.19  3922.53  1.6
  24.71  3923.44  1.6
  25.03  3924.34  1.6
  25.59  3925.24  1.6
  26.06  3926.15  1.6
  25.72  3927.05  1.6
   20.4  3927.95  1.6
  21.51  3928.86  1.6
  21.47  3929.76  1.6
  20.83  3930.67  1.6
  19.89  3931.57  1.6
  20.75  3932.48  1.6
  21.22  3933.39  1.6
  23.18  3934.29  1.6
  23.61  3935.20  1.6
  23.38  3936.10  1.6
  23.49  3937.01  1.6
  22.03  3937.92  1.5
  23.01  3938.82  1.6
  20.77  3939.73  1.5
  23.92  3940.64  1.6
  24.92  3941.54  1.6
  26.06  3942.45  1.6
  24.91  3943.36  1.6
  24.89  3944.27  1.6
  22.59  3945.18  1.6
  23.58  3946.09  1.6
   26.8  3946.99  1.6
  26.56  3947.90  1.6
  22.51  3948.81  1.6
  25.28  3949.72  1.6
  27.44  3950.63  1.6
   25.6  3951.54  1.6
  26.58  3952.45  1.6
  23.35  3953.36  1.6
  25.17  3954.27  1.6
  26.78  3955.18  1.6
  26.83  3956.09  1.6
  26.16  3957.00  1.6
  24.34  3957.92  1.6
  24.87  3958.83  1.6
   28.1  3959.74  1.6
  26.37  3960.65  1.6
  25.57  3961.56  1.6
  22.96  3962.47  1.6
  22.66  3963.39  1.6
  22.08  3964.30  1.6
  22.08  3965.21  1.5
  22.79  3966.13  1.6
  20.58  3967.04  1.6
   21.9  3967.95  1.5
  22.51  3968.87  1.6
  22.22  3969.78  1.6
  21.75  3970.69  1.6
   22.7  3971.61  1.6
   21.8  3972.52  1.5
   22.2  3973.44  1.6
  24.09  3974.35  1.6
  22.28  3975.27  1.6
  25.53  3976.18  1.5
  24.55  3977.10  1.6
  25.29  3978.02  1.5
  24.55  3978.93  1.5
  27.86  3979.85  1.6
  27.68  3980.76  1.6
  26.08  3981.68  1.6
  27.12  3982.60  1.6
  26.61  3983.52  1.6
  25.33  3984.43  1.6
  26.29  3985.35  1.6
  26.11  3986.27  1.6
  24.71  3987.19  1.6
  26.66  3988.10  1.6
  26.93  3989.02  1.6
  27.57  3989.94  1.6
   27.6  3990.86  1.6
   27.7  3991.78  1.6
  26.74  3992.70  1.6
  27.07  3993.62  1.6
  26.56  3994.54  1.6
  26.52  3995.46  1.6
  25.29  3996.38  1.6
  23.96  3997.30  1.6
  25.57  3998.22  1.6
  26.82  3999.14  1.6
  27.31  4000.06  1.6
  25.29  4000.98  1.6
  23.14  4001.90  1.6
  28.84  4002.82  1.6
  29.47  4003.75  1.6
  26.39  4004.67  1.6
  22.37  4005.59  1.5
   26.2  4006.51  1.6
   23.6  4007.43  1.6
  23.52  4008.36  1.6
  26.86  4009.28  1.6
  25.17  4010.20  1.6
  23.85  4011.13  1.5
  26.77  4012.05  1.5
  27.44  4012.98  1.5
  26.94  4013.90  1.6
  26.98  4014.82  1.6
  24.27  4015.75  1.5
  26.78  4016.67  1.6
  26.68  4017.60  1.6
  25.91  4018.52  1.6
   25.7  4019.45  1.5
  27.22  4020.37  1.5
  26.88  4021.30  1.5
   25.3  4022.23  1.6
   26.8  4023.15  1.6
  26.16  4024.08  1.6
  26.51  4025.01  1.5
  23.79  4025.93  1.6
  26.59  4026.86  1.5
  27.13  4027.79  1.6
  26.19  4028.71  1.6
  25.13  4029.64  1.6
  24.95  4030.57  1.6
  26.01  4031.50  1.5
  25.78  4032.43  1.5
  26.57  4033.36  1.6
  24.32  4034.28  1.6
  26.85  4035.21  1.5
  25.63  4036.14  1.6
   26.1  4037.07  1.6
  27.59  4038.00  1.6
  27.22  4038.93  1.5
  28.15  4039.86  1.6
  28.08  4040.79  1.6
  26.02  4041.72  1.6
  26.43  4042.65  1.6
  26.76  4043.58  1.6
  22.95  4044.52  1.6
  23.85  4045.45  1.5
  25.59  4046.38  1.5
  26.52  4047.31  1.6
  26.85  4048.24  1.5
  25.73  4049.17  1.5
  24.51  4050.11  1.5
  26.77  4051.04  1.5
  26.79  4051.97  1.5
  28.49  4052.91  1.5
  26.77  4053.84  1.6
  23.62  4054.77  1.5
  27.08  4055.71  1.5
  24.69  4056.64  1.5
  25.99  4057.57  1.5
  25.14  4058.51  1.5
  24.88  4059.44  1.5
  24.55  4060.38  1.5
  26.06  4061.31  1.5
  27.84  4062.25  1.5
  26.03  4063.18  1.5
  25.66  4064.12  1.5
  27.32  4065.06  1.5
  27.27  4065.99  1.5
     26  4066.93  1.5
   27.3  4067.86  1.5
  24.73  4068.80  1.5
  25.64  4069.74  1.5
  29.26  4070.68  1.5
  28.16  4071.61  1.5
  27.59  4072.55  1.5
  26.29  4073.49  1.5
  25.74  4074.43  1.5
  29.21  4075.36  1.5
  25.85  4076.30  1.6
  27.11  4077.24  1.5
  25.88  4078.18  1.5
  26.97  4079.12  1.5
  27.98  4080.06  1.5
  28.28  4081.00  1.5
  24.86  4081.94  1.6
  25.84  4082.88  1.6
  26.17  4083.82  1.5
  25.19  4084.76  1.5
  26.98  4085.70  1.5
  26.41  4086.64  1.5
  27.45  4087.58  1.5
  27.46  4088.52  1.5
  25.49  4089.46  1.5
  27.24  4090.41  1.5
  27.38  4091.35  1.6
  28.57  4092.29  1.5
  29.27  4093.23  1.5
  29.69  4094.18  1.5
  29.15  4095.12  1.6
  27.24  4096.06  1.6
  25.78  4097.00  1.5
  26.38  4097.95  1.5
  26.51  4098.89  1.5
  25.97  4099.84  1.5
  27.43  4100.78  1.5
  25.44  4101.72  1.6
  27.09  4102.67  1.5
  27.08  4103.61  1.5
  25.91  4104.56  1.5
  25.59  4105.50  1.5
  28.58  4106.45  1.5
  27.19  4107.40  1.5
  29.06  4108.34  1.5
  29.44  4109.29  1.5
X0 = 4003.75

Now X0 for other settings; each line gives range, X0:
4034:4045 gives 4039.86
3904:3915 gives 3913.51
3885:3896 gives 3895.53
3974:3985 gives 3979.85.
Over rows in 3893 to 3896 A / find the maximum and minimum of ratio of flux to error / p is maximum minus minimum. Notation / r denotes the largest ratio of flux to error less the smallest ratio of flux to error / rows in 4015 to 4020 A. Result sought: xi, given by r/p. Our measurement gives 1.4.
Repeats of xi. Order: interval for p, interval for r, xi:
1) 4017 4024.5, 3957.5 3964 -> 1.5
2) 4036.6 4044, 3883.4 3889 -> 1.0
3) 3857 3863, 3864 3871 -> 3.4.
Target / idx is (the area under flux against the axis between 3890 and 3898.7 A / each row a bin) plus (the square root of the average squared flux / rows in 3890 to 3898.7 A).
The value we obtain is 251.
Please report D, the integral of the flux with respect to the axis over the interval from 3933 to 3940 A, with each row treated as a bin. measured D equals 159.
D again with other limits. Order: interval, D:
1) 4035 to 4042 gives 189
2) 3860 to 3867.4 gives 192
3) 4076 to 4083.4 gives 197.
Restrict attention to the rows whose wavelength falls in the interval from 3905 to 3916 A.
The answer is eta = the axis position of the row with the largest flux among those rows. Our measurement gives 3913.51 A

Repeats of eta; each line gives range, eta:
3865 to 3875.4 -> 3868.71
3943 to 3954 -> 3950.63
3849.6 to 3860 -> 3854.49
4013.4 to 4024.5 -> 4020.37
